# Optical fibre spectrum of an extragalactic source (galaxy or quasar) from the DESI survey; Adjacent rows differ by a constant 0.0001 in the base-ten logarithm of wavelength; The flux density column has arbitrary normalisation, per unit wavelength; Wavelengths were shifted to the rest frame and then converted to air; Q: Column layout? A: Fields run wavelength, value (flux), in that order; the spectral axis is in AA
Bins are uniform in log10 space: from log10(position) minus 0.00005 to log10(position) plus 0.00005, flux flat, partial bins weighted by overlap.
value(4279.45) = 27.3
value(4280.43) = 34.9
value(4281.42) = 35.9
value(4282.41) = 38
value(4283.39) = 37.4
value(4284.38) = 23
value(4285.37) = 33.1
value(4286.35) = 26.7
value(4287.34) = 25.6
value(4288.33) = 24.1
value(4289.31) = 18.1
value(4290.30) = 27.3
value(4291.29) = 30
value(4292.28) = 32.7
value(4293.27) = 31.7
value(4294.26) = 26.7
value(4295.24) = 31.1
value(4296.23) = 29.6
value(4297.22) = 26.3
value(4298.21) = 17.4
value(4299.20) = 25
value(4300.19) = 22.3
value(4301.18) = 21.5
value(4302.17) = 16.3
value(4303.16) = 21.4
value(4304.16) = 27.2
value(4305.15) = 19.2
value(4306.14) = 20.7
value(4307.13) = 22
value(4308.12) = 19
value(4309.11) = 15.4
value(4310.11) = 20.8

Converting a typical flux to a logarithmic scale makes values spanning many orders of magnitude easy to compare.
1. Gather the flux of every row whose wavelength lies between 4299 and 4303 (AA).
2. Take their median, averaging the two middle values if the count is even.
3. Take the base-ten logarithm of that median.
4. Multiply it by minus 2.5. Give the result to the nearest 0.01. -3.35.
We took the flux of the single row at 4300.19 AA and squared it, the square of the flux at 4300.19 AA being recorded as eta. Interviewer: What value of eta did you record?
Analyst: 497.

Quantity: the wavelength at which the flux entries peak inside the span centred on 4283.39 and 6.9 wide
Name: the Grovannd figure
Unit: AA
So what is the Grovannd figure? 4282.41 AA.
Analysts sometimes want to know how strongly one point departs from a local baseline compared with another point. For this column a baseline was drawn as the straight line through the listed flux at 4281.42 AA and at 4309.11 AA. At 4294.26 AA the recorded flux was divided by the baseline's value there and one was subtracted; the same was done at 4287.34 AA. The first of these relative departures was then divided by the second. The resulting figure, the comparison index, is -0.1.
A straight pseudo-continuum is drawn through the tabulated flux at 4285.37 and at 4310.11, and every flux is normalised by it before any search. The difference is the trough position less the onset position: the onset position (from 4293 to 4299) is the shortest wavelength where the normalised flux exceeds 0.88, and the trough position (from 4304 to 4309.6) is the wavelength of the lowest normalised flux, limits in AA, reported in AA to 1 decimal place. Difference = 15.8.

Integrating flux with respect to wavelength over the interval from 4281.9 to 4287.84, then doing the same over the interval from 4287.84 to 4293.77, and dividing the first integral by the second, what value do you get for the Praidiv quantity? 1.12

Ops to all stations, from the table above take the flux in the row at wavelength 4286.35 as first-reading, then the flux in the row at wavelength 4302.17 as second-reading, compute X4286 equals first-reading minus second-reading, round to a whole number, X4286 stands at 10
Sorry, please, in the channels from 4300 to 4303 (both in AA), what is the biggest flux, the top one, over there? 22.3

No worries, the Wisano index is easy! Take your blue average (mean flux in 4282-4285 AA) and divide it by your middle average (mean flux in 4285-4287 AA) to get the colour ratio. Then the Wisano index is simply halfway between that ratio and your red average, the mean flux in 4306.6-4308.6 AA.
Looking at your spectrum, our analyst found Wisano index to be 10.8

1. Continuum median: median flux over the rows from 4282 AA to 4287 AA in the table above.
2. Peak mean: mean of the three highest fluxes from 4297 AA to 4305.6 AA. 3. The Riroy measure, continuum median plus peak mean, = 59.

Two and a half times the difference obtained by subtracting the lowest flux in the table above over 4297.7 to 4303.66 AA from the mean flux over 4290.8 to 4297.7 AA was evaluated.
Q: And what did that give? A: 34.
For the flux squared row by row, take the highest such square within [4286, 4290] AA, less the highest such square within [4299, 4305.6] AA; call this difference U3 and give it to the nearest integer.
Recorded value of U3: -27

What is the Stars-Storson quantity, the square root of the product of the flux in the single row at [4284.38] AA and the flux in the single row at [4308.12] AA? 20.9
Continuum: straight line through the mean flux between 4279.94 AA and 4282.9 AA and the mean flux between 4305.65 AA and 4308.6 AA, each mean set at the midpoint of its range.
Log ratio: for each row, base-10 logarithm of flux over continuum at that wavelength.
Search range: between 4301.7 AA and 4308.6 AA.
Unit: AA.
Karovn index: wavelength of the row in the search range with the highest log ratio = 4304.16 AA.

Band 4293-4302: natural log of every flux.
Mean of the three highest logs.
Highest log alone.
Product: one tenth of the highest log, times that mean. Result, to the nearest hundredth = 1.18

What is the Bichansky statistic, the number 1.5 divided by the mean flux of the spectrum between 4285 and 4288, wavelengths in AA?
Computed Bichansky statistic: 0.053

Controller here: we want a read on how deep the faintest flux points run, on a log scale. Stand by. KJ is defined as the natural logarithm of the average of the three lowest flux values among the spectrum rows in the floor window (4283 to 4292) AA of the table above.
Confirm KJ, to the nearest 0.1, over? 3.1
